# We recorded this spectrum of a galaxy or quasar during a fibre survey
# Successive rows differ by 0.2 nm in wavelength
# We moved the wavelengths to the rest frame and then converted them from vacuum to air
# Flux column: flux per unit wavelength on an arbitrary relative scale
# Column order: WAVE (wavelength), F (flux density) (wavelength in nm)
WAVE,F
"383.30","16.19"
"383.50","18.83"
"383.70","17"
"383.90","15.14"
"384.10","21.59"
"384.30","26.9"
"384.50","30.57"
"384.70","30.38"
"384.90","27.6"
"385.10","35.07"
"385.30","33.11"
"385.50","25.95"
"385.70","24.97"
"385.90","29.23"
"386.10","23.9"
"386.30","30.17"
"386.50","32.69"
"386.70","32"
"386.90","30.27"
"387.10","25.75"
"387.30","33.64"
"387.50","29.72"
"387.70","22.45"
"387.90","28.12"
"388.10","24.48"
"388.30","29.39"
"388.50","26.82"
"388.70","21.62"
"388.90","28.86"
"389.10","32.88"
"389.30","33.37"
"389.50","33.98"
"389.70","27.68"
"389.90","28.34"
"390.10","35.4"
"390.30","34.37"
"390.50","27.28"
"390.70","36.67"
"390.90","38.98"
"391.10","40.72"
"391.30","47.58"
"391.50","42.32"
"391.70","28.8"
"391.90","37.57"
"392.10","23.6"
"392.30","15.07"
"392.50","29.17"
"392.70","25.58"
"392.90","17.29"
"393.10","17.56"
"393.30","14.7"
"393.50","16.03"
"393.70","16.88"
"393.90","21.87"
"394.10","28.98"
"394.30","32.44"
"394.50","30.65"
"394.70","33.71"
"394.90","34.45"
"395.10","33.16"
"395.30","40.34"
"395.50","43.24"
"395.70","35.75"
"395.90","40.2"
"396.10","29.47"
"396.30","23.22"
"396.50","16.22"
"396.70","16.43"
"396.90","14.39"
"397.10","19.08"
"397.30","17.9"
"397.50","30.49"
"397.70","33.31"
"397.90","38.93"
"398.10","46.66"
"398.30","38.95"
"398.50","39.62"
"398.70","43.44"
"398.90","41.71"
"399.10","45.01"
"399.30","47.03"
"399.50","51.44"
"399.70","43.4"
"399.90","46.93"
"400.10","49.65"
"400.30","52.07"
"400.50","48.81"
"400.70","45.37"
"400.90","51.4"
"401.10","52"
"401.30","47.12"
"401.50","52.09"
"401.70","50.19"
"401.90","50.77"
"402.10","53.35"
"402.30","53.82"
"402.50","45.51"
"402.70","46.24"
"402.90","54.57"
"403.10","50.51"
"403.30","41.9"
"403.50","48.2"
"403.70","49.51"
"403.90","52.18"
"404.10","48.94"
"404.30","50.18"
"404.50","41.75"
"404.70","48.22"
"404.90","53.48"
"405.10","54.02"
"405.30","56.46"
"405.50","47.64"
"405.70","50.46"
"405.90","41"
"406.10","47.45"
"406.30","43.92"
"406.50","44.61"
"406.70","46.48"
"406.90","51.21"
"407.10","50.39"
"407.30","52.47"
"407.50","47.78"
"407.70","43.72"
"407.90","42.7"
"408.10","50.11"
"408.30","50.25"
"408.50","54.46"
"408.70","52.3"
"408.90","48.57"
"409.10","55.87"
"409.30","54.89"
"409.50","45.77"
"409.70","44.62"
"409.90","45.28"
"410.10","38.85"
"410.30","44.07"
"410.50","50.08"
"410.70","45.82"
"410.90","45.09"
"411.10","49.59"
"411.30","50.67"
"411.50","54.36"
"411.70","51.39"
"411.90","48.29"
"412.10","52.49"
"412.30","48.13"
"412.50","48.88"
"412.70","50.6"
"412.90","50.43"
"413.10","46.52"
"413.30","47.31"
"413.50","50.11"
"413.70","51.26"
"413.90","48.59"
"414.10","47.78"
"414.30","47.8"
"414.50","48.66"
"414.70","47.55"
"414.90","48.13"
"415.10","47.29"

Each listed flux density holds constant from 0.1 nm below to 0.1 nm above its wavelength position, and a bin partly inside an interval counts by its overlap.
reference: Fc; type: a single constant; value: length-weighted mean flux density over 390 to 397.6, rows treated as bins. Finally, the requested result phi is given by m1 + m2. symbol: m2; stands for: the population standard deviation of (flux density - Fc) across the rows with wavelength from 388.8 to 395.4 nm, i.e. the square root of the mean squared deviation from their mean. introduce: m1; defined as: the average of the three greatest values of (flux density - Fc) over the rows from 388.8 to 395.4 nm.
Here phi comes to 23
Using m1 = 15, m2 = 8.3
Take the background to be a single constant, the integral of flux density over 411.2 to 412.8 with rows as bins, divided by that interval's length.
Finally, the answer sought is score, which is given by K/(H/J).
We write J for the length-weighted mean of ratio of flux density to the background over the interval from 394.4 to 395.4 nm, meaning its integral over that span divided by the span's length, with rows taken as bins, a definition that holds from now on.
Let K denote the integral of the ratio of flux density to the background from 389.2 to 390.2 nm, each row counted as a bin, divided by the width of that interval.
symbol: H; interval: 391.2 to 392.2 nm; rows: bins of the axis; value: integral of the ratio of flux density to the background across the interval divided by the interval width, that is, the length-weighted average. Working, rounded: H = 0.71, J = 0.68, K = 0.63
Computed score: 0.60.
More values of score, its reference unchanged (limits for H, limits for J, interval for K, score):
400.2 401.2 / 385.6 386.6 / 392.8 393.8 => 0.18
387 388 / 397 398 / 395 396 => 0.76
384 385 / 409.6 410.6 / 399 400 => 1.50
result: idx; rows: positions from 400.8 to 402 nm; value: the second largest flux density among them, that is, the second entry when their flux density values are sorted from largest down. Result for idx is 52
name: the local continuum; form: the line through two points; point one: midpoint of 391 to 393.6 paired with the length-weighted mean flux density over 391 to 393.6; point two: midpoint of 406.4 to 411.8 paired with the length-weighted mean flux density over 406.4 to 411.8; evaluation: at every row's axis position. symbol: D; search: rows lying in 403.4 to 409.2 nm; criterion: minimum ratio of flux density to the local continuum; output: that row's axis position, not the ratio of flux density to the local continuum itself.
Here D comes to 407.90 nm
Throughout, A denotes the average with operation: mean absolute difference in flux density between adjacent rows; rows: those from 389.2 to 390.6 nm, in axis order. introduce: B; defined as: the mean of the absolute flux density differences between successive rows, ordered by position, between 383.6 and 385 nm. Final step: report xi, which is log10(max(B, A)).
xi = 0.58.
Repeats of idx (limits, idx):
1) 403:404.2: 50.51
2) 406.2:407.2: 50.39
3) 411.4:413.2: 52.49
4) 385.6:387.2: 32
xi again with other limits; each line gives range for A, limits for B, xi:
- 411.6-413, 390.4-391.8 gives 0.81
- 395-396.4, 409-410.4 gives 0.81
